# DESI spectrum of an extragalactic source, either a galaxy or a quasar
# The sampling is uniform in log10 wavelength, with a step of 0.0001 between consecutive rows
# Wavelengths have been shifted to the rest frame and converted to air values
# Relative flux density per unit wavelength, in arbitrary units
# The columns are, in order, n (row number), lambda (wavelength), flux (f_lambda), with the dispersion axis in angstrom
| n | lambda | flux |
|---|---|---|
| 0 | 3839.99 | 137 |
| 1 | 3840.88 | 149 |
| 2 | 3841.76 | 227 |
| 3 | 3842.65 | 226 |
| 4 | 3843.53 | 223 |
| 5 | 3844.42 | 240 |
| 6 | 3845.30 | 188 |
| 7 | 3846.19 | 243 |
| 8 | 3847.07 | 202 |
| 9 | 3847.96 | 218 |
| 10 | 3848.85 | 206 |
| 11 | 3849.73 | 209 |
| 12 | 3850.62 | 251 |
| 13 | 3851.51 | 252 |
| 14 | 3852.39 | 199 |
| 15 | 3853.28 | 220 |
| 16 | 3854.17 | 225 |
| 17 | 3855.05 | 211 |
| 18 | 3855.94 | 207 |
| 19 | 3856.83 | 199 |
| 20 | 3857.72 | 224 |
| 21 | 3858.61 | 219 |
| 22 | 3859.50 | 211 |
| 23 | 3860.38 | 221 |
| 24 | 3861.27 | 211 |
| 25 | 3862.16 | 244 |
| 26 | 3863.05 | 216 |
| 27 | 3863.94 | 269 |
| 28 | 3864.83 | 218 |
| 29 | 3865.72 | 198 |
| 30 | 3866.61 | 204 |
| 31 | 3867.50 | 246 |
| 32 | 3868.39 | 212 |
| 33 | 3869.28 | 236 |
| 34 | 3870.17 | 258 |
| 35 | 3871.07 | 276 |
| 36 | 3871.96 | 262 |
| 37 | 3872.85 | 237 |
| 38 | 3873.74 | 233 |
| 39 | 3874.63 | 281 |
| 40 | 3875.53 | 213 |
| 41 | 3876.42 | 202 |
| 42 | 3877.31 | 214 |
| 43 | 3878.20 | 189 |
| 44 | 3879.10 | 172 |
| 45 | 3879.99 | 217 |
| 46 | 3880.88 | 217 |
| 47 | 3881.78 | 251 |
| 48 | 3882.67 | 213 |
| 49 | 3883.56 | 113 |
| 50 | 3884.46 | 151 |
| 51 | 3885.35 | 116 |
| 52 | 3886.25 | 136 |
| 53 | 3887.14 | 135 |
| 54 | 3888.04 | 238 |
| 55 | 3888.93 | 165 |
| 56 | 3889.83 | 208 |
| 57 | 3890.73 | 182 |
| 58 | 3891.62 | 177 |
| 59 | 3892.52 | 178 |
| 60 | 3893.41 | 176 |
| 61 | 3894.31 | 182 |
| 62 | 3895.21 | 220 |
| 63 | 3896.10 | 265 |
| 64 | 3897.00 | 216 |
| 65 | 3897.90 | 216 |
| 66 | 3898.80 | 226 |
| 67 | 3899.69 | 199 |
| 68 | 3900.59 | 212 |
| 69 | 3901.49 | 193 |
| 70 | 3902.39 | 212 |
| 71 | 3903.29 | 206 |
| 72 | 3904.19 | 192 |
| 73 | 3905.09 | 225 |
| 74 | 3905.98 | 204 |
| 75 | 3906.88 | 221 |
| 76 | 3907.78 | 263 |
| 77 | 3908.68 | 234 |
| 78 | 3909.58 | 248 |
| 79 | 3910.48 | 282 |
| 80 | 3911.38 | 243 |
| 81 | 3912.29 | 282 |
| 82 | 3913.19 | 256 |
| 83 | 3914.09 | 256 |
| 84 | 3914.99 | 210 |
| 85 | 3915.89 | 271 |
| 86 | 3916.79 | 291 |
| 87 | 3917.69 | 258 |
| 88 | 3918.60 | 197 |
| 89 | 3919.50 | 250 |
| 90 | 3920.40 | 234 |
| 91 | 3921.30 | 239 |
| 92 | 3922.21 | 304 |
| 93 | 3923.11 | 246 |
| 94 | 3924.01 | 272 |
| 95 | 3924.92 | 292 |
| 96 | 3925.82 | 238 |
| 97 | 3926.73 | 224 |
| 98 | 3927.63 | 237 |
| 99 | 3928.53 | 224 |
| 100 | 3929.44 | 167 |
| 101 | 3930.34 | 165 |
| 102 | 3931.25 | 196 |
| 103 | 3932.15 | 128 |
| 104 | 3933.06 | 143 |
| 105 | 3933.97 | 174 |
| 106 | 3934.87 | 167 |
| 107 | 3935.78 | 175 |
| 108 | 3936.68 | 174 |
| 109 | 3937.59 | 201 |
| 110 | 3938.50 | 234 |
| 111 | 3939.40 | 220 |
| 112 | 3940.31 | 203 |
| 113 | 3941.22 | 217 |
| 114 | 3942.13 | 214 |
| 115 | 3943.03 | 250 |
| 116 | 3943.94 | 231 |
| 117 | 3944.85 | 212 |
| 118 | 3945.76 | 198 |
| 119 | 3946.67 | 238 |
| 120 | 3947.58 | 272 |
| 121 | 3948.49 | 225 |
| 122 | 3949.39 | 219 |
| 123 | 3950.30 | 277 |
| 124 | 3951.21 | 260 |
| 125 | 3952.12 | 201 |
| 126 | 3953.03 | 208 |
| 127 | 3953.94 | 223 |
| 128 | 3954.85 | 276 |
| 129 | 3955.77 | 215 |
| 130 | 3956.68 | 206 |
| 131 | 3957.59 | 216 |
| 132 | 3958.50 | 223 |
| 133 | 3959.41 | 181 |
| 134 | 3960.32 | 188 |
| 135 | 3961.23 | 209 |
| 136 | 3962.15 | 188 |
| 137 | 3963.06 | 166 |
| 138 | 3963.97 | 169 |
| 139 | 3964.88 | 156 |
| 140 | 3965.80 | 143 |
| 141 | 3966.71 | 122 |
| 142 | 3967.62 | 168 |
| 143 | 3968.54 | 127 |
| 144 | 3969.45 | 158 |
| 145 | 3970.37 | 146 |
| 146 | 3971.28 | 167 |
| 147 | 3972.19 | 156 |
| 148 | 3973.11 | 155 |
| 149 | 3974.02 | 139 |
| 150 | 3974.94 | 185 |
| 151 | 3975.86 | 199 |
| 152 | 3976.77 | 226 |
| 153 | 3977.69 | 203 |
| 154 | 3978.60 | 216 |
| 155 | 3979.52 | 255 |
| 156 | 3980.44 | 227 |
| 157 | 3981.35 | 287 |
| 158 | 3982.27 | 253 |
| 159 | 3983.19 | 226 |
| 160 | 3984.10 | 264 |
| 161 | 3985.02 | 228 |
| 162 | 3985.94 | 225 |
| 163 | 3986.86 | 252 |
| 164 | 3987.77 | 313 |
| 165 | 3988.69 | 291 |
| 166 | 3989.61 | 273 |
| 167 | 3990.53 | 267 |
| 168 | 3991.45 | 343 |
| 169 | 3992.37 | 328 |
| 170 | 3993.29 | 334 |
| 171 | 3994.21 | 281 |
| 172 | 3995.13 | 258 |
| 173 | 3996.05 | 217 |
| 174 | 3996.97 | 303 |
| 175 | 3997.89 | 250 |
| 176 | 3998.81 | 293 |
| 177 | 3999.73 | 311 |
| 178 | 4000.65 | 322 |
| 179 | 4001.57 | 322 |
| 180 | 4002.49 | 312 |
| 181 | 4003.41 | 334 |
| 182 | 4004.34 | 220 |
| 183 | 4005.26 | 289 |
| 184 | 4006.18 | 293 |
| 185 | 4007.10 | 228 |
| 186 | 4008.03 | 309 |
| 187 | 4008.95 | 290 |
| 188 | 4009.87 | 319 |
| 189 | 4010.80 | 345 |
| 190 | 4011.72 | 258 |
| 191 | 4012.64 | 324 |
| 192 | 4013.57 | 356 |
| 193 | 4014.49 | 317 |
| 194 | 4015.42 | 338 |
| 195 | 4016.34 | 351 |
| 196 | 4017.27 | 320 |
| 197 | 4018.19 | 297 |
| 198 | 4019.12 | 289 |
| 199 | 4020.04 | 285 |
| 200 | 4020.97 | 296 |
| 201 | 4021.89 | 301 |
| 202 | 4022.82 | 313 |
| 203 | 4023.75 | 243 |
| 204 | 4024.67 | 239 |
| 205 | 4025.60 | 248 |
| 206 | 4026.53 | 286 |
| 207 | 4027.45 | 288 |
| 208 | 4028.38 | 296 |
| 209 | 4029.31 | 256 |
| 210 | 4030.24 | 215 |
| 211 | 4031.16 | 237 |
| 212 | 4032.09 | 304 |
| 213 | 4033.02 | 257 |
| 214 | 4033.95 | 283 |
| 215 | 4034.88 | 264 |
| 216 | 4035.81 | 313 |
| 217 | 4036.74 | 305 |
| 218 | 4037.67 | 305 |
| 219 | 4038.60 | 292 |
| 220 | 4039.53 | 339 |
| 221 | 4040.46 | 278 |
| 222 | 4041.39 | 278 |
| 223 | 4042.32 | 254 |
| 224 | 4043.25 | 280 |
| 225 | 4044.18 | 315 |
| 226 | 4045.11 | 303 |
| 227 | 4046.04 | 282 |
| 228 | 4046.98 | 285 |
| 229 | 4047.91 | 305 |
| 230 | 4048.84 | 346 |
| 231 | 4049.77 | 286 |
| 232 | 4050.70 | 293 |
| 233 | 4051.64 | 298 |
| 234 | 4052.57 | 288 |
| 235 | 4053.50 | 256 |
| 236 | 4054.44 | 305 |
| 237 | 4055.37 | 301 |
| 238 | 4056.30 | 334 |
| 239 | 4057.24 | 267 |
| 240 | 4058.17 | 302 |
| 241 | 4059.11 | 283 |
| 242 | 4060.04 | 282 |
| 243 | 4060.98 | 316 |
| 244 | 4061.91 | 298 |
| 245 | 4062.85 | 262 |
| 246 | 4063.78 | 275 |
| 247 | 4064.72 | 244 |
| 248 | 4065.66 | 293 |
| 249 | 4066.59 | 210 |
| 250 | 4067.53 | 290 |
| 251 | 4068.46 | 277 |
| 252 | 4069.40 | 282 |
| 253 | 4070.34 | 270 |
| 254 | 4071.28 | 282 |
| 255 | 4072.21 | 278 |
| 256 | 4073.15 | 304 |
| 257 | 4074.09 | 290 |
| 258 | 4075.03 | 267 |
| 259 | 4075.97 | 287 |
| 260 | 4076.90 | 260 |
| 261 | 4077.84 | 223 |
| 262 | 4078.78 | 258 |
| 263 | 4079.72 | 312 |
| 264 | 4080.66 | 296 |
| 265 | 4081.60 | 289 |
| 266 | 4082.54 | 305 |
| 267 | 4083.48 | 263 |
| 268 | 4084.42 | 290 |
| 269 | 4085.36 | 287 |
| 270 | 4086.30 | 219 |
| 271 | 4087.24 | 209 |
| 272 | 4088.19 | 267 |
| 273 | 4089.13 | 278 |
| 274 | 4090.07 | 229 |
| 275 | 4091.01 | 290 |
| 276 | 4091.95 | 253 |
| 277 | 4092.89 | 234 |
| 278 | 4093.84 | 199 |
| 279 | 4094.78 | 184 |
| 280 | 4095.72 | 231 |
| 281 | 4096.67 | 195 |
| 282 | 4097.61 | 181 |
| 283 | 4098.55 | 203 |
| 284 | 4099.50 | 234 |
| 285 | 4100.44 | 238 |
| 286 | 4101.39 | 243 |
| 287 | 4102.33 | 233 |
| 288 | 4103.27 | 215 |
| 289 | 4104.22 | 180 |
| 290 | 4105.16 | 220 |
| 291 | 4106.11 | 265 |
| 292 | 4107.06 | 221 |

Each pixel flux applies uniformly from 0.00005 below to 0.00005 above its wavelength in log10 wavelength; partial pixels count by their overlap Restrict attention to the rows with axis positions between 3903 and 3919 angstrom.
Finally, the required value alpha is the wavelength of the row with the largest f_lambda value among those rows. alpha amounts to 3916.79 angstrom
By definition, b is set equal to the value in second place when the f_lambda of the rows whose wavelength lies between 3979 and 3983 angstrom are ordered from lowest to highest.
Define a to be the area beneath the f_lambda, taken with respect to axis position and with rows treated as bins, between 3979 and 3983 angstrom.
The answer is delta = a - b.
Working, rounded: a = 1010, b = 253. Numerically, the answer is 757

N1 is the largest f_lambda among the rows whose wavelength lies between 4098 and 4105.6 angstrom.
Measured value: 243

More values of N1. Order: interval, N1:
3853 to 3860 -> 225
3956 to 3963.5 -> 223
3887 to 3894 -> 238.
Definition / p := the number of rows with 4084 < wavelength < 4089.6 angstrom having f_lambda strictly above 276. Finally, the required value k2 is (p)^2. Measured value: 9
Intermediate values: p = 3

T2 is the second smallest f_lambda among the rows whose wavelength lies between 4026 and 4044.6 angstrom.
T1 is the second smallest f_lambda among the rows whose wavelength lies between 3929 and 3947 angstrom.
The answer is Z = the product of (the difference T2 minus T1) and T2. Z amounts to 22278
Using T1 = 143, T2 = 237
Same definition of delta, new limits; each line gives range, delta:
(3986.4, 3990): 745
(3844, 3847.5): 563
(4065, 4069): 790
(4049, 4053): 894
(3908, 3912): 769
